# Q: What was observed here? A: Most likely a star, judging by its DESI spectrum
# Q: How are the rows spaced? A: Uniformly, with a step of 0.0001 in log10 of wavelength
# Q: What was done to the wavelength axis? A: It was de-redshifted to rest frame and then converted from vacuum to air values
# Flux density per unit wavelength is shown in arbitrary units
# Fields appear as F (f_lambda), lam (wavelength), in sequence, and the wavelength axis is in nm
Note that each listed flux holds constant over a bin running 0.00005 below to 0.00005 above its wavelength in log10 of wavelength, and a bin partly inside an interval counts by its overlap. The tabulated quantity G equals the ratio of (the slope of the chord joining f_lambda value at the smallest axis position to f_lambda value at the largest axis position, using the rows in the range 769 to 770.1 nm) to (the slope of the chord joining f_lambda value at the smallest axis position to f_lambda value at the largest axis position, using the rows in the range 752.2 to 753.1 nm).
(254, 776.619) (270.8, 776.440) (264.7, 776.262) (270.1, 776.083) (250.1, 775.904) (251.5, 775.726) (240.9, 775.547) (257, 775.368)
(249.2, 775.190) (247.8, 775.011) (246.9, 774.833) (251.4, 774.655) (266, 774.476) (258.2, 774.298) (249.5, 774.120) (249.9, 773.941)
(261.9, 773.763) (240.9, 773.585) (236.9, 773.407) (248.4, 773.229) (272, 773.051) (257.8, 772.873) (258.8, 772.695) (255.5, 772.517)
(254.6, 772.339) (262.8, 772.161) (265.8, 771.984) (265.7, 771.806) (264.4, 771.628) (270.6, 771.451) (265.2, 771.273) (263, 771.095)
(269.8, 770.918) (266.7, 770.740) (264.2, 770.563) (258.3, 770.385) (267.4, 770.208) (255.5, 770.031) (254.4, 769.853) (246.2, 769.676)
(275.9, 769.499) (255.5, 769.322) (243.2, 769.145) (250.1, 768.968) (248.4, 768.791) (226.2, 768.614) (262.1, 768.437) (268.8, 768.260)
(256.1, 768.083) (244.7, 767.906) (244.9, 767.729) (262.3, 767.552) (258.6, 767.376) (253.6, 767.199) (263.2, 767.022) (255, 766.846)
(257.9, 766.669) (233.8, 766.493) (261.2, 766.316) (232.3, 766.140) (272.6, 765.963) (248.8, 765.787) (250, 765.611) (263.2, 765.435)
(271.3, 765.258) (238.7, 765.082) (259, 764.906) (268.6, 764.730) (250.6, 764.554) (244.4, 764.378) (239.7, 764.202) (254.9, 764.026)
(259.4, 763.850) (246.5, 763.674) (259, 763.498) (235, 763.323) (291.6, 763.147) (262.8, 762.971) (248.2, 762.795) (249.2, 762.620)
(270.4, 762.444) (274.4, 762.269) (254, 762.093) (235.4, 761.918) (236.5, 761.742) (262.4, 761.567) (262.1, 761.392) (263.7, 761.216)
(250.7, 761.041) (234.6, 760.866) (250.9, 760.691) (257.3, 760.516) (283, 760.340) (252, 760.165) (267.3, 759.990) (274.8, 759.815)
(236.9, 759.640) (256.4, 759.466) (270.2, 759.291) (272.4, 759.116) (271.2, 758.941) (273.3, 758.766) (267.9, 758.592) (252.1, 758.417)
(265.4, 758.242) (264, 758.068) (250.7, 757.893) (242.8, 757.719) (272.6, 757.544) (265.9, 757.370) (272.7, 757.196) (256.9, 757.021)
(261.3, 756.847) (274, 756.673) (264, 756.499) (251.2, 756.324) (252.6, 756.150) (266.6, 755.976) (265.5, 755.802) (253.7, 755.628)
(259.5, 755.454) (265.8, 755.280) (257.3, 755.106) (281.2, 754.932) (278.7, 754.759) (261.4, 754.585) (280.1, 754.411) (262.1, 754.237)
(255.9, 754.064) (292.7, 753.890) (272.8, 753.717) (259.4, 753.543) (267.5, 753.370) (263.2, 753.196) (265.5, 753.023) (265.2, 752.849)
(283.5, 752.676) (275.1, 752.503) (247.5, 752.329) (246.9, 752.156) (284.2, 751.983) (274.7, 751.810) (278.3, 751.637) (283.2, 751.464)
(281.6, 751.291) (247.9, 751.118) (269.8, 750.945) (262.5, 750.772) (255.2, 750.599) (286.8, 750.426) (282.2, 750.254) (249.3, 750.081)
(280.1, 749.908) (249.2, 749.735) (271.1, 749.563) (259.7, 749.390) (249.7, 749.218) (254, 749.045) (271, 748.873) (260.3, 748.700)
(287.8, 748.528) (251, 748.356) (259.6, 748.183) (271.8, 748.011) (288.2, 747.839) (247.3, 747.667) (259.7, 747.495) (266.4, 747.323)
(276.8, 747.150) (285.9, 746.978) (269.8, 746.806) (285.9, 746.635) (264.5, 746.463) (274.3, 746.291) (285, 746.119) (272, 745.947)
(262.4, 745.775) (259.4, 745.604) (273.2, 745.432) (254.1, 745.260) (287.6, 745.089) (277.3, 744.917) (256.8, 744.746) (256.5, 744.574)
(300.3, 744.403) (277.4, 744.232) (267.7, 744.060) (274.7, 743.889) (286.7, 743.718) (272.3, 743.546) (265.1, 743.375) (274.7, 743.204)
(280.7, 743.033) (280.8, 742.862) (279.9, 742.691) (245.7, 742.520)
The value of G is 0.5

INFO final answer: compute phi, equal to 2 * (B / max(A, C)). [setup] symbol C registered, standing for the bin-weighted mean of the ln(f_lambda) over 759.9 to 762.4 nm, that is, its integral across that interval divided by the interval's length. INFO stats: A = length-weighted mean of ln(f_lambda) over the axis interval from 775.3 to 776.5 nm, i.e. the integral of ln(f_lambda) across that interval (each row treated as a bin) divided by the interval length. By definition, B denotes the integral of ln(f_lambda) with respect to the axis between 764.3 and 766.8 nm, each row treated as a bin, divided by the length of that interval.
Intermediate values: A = 5.55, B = 5.54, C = 5.54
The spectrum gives 1.99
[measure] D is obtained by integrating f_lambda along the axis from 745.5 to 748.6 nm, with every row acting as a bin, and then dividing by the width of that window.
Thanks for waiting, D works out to 270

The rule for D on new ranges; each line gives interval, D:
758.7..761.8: 260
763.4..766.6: 253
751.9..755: 269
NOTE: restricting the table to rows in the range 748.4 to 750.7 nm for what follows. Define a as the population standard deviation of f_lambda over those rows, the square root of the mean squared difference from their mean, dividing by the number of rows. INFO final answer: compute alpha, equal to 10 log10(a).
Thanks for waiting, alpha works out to 11.5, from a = 14.1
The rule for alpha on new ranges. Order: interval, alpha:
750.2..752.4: 11.7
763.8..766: 10.4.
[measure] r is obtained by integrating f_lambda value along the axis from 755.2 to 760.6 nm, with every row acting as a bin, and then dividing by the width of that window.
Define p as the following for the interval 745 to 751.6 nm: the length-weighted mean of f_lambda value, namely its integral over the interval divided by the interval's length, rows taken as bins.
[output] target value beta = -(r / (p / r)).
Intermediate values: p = 268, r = 263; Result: -257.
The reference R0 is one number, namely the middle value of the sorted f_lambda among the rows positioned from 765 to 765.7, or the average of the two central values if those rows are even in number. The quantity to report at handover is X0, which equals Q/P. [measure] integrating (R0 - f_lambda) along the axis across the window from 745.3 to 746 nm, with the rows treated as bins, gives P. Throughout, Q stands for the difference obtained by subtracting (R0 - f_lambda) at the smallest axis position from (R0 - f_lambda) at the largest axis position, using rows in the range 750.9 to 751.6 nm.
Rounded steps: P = -6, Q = -13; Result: 2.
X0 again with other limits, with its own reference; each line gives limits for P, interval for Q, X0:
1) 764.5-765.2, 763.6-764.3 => 7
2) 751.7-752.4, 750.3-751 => -3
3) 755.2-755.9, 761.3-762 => -8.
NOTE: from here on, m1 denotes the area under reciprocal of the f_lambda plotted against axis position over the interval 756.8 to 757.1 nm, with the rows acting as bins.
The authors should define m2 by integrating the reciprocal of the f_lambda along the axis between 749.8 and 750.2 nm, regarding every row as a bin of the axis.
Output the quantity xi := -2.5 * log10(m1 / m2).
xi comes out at 0.29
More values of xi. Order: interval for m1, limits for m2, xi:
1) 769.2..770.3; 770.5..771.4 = -0.25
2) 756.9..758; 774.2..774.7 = -0.85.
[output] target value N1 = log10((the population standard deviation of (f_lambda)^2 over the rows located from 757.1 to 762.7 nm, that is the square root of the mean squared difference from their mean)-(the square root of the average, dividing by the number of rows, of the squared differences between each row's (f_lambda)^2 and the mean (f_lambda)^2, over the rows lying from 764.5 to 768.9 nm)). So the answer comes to 2.8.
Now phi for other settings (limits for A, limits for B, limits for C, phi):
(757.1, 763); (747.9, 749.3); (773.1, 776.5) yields 2.01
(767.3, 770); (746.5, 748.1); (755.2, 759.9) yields 2.01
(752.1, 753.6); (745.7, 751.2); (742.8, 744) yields 1.99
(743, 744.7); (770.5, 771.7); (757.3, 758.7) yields 1.99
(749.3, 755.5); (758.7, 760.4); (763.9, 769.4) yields 2.00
